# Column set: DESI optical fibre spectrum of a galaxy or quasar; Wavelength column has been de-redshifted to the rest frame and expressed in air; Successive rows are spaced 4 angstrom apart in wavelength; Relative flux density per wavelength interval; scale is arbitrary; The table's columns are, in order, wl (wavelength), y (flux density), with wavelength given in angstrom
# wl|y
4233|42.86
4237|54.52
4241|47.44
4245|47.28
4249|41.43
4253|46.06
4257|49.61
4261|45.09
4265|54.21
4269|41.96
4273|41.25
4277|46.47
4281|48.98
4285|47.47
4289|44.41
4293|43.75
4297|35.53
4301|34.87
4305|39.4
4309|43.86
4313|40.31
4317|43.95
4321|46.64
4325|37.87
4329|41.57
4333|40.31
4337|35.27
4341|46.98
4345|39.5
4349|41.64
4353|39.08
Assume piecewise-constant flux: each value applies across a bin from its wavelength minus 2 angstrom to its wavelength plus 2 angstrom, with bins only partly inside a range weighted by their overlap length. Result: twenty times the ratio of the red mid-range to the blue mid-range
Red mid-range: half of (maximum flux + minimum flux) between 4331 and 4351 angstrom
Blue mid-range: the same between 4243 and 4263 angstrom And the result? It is 18.1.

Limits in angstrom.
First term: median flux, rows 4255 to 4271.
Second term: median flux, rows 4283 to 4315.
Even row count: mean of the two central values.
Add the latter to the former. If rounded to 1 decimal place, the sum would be 89.4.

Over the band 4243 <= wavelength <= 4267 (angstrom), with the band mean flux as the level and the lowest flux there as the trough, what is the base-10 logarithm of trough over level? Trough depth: -0.057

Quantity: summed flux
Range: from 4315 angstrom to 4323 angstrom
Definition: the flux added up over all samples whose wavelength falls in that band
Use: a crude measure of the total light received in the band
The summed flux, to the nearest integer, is 91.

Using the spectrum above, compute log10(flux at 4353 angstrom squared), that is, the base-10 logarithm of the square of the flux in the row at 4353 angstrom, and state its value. 3.18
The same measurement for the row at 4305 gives 3.19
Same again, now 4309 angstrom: 3.28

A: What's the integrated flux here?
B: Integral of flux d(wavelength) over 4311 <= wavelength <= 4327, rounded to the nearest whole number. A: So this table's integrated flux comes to 675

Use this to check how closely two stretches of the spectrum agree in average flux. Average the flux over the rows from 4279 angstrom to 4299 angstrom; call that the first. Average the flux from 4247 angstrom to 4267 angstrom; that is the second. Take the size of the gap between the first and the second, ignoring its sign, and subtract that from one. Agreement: -2.3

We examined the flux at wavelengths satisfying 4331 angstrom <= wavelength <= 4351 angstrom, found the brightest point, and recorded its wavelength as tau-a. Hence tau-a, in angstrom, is 4341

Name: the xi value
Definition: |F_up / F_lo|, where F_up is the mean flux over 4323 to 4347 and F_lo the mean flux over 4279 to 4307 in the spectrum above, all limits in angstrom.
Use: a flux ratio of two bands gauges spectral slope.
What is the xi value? 0.957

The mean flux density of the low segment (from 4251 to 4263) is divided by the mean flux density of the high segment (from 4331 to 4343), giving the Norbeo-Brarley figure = 1.15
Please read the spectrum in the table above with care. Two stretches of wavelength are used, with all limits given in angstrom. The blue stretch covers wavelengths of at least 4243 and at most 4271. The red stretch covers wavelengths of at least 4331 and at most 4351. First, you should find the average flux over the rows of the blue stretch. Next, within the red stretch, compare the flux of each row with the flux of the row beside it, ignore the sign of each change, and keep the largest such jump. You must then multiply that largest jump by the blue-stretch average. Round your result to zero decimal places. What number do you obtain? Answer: 545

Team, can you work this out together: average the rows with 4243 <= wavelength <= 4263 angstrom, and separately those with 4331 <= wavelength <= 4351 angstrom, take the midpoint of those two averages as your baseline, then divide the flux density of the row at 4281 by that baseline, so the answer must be 1.13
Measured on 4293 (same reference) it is 1.01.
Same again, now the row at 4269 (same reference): 0.97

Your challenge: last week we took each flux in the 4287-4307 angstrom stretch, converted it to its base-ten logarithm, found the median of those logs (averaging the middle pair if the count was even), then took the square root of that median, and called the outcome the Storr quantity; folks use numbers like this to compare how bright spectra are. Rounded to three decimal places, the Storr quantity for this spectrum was 1.263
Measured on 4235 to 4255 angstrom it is 1.294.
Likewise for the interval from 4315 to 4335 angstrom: 1.272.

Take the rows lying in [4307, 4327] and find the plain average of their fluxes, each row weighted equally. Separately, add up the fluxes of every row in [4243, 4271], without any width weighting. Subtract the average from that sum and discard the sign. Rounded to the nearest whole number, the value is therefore 283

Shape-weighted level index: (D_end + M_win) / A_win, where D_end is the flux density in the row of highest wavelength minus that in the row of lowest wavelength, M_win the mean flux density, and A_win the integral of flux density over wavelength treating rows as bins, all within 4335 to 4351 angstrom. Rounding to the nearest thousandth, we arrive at 0.072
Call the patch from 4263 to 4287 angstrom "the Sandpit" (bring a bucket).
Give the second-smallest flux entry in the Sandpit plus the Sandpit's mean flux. 89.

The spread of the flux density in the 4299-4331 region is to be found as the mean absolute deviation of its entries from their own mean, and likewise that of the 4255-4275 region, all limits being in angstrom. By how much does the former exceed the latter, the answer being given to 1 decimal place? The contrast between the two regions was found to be -1.4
